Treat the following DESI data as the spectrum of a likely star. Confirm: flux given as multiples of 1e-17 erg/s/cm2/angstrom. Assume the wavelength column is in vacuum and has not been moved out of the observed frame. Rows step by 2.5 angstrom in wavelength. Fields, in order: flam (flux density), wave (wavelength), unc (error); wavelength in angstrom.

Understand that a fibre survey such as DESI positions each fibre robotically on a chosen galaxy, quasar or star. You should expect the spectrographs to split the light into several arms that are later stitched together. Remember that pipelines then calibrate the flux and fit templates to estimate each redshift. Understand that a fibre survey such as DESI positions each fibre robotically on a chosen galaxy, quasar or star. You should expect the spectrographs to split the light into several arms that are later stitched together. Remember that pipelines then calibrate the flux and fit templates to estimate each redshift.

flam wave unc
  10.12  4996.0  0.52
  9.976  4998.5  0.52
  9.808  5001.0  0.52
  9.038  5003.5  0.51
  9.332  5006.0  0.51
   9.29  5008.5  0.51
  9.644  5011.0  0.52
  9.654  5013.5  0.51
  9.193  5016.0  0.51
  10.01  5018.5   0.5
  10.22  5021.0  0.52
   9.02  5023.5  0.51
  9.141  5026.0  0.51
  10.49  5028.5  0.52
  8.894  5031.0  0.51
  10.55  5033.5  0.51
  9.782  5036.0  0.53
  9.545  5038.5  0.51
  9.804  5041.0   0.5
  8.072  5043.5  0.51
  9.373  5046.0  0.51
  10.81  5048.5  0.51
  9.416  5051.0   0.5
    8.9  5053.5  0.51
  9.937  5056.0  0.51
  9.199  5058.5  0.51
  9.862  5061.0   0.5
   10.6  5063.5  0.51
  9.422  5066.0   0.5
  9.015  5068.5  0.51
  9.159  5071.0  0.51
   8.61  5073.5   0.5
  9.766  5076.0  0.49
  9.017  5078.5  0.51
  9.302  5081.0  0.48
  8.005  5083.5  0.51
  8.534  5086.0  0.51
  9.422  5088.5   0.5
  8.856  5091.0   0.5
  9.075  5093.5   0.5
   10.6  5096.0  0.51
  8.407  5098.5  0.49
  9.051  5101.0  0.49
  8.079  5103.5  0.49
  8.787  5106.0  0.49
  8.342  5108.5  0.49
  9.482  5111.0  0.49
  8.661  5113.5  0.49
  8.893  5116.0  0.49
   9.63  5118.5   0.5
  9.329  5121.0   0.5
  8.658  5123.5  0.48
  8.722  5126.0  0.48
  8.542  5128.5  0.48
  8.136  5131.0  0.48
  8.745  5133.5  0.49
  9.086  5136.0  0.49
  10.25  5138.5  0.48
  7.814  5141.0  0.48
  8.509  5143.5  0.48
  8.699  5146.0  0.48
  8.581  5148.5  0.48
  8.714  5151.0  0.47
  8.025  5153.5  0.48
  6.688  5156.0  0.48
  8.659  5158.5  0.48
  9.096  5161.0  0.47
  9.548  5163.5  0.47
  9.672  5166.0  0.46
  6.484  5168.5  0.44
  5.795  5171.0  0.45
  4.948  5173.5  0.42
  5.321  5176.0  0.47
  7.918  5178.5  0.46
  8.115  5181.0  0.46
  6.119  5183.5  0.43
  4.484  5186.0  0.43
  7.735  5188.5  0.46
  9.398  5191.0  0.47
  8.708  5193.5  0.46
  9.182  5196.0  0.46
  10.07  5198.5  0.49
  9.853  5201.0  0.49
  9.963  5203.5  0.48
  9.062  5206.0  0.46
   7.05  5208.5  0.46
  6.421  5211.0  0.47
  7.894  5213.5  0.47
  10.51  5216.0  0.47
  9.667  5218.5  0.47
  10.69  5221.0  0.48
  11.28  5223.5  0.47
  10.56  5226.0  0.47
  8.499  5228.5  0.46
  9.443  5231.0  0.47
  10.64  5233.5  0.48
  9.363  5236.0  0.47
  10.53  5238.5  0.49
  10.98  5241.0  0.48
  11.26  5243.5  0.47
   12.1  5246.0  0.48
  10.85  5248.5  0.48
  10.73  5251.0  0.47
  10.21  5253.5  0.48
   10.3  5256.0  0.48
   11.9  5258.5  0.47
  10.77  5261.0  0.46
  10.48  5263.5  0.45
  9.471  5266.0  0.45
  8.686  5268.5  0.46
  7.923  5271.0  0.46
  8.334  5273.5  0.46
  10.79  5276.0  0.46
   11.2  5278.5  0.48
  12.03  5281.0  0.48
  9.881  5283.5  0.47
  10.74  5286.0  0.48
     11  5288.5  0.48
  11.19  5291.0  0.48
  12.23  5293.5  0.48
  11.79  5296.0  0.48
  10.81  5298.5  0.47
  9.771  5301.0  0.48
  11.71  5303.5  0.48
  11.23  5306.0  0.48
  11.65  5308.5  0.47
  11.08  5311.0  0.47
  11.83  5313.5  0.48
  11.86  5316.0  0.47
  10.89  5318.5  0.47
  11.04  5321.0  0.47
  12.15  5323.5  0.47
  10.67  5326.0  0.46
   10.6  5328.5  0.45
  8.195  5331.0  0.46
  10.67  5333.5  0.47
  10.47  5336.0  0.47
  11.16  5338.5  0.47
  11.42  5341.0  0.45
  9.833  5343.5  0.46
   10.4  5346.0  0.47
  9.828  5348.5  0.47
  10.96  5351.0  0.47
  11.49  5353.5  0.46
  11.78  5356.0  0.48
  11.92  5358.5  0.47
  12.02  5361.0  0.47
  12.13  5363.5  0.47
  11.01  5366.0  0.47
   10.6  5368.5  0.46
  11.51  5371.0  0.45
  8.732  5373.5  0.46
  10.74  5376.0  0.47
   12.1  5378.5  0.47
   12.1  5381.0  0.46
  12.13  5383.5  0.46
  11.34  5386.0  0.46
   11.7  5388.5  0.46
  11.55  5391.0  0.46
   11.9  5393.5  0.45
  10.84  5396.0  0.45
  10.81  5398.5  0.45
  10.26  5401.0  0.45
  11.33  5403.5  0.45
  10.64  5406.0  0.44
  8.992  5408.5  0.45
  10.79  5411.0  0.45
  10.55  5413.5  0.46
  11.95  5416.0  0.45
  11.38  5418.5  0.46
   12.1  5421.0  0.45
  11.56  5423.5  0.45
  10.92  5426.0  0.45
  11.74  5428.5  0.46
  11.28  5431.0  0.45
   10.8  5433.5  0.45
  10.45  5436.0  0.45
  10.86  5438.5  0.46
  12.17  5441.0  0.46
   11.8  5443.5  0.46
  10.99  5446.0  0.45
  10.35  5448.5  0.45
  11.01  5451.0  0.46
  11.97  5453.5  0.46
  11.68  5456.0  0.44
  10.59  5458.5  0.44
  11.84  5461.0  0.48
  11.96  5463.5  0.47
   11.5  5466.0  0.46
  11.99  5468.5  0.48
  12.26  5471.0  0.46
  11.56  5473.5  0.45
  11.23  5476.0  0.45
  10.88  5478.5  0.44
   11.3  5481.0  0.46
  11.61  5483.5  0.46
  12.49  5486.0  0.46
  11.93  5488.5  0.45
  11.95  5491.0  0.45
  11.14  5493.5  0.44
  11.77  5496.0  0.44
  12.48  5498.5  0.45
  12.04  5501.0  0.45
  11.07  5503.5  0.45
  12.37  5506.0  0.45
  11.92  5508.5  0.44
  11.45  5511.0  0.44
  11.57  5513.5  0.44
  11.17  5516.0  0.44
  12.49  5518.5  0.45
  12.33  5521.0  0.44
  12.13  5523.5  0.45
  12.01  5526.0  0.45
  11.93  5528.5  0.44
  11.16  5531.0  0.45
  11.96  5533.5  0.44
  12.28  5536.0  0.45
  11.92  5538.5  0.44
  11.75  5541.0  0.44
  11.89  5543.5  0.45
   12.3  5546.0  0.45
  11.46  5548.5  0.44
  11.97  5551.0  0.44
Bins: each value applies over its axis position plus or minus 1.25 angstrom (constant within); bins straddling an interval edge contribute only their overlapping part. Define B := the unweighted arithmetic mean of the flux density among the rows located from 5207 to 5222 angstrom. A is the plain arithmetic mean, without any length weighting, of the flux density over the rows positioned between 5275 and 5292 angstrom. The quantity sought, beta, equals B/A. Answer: 0.79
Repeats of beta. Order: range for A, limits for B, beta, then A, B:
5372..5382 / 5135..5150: 0.81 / 10.9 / 8.8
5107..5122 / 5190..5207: 1.04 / 9.1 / 9.5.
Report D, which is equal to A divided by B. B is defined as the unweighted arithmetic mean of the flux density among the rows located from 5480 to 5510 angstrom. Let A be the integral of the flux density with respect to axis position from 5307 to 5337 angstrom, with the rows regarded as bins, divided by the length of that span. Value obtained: 0.9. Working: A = 11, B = 11.8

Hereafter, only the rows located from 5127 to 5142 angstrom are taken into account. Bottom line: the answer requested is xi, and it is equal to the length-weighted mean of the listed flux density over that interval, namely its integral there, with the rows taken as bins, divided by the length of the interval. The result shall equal 8.8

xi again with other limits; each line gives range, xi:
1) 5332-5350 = 10.5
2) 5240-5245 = 11.2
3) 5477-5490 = 11.6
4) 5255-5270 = 10.2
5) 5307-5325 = 11.5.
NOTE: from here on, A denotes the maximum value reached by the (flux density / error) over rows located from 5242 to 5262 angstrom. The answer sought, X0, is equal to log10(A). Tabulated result 1.40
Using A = 25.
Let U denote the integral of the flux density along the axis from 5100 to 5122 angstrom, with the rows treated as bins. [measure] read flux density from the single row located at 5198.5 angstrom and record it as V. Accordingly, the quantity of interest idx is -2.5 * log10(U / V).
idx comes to -3.22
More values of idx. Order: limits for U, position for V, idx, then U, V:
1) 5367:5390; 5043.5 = -3.76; 258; 8.072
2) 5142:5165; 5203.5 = -3.23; 196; 9.963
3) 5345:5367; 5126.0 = -3.64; 248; 8.722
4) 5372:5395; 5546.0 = -3.32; 261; 12.3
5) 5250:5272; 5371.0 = -3.21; 222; 11.51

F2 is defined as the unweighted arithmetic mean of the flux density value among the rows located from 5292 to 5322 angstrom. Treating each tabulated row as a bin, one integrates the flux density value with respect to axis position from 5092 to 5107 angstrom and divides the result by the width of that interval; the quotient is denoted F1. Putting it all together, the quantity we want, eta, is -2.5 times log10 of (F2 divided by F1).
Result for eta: -0.25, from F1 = 9.0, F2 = 11.32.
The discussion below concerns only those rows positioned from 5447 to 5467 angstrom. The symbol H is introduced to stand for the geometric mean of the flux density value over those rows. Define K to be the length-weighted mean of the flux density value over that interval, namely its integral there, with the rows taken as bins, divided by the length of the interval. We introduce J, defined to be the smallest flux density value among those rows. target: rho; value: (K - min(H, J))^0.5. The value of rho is 1.00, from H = 11.3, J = 10.35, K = 11.36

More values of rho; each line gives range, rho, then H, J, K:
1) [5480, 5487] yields 0.70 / 11.8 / 11.3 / 11.79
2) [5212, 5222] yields 1.30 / 9.6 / 7.894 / 9.58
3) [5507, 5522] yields 0.81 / 11.8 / 11.17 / 11.82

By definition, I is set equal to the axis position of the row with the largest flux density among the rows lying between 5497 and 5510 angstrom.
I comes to 5498.5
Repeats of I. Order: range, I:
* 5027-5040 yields 5033.5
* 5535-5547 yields 5546.0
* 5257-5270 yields 5258.5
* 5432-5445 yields 5441.0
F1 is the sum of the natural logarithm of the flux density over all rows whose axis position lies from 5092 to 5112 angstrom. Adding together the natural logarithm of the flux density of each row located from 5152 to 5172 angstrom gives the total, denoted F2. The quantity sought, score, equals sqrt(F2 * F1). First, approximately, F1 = 17.53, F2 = 16.5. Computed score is 17.0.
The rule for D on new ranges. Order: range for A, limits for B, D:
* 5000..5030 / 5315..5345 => 0.9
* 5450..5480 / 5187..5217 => 1.3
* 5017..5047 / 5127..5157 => 1.1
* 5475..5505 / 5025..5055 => 1.2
